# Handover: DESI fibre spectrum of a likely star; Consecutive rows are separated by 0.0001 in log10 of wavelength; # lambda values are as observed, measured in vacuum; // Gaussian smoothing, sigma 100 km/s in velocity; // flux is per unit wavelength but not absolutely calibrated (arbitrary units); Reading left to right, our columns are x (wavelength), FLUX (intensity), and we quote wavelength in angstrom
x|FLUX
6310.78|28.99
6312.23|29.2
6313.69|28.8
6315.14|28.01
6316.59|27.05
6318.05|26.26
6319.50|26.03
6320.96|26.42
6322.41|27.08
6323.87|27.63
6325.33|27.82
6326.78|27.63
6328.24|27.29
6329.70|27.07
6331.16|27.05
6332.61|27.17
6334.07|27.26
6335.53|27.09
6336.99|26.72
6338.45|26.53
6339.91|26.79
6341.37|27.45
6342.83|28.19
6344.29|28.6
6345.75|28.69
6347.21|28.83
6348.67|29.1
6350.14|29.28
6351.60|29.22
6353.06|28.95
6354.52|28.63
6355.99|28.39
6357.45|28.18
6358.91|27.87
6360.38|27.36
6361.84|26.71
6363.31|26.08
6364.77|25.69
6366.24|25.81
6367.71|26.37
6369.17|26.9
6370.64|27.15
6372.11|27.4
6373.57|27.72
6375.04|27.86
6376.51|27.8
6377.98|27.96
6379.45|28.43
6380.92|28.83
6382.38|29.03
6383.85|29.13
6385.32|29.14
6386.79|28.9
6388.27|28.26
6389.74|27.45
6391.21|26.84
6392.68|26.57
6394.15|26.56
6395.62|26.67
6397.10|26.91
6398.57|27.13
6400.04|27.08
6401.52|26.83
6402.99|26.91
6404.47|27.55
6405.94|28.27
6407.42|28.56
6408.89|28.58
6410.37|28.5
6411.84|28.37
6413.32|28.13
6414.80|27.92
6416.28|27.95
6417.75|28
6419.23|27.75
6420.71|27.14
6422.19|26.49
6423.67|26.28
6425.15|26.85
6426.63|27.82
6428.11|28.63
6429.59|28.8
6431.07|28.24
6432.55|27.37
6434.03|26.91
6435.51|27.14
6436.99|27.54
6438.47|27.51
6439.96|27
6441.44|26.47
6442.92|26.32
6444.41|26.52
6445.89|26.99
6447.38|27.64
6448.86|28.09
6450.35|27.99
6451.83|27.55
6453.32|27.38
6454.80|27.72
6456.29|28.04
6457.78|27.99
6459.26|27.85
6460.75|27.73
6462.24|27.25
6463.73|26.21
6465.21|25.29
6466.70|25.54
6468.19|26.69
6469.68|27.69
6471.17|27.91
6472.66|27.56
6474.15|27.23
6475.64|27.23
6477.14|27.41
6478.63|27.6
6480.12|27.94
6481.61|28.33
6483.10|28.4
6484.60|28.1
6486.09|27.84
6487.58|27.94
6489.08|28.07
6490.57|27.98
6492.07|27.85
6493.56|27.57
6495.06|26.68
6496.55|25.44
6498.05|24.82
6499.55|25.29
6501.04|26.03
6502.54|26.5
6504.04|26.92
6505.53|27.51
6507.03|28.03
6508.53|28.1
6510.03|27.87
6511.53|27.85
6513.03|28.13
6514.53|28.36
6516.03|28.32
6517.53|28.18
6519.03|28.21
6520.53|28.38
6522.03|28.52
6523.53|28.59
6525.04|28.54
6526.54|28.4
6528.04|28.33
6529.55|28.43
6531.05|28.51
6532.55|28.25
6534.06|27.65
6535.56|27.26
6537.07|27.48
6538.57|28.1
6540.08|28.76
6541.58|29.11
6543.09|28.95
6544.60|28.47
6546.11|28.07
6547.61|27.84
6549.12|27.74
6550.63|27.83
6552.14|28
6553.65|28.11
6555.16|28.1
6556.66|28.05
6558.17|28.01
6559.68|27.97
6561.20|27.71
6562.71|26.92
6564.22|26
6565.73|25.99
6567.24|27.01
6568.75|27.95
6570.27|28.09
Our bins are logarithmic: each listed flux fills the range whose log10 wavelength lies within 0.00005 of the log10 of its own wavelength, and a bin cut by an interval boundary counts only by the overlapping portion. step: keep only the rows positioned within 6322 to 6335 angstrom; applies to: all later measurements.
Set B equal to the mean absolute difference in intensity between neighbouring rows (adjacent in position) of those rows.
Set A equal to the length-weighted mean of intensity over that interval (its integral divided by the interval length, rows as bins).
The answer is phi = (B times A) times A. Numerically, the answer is 161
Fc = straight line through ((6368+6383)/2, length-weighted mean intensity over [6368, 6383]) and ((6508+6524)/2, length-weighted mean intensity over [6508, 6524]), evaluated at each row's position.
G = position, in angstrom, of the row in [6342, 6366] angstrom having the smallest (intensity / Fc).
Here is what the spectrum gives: 6364.77 angstrom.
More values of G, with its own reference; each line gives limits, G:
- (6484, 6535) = 6498.05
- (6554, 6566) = 6565.73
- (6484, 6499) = 6498.05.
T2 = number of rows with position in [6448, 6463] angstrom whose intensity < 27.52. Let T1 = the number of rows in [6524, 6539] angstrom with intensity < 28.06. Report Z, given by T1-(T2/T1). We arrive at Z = 2.3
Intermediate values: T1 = 3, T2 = 2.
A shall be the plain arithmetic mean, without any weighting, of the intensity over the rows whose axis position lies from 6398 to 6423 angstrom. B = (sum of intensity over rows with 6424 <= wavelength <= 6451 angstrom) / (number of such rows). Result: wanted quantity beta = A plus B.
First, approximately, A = 27.7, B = 27.4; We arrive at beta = 55.2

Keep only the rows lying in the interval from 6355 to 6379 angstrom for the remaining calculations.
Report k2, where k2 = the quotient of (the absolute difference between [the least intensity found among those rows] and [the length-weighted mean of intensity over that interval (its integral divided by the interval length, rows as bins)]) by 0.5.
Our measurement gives 3.1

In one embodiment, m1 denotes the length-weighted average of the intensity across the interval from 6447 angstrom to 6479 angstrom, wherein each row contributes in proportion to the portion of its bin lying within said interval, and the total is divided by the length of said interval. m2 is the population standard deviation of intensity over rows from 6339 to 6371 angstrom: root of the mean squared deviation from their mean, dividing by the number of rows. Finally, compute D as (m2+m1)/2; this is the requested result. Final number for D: 14.24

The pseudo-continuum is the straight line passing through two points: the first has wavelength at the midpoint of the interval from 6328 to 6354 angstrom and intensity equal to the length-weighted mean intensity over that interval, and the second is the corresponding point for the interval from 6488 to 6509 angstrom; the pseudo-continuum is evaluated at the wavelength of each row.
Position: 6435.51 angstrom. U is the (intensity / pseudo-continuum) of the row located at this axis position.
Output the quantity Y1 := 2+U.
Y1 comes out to 2.99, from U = 0.99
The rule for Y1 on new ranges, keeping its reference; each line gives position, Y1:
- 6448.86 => 3.03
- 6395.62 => 2.97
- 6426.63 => 3.02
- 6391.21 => 2.97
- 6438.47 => 3.01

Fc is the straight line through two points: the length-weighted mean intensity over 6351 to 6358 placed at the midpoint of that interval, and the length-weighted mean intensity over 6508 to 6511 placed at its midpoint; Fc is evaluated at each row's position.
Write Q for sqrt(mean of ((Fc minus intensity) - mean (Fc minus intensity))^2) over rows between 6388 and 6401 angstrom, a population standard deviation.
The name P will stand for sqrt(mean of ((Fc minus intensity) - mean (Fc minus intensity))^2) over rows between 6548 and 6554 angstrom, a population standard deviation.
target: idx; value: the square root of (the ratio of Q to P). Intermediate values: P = 0.152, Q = 0.50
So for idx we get 1.81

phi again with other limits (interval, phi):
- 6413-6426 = 241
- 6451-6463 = 177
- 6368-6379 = 149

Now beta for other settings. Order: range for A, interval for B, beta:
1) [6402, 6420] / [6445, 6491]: 55.6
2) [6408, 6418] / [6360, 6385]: 55.6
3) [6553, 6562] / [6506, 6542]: 56.2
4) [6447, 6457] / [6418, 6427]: 54.8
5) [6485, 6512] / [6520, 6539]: 55.3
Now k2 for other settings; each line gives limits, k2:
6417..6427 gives 1.8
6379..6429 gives 2.9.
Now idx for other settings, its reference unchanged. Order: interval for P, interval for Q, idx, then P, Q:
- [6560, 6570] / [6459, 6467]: 1.16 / 0.754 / 1.01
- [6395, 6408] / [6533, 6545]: 1.02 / 0.647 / 0.67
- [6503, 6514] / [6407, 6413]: 0.43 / 0.409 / 0.08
